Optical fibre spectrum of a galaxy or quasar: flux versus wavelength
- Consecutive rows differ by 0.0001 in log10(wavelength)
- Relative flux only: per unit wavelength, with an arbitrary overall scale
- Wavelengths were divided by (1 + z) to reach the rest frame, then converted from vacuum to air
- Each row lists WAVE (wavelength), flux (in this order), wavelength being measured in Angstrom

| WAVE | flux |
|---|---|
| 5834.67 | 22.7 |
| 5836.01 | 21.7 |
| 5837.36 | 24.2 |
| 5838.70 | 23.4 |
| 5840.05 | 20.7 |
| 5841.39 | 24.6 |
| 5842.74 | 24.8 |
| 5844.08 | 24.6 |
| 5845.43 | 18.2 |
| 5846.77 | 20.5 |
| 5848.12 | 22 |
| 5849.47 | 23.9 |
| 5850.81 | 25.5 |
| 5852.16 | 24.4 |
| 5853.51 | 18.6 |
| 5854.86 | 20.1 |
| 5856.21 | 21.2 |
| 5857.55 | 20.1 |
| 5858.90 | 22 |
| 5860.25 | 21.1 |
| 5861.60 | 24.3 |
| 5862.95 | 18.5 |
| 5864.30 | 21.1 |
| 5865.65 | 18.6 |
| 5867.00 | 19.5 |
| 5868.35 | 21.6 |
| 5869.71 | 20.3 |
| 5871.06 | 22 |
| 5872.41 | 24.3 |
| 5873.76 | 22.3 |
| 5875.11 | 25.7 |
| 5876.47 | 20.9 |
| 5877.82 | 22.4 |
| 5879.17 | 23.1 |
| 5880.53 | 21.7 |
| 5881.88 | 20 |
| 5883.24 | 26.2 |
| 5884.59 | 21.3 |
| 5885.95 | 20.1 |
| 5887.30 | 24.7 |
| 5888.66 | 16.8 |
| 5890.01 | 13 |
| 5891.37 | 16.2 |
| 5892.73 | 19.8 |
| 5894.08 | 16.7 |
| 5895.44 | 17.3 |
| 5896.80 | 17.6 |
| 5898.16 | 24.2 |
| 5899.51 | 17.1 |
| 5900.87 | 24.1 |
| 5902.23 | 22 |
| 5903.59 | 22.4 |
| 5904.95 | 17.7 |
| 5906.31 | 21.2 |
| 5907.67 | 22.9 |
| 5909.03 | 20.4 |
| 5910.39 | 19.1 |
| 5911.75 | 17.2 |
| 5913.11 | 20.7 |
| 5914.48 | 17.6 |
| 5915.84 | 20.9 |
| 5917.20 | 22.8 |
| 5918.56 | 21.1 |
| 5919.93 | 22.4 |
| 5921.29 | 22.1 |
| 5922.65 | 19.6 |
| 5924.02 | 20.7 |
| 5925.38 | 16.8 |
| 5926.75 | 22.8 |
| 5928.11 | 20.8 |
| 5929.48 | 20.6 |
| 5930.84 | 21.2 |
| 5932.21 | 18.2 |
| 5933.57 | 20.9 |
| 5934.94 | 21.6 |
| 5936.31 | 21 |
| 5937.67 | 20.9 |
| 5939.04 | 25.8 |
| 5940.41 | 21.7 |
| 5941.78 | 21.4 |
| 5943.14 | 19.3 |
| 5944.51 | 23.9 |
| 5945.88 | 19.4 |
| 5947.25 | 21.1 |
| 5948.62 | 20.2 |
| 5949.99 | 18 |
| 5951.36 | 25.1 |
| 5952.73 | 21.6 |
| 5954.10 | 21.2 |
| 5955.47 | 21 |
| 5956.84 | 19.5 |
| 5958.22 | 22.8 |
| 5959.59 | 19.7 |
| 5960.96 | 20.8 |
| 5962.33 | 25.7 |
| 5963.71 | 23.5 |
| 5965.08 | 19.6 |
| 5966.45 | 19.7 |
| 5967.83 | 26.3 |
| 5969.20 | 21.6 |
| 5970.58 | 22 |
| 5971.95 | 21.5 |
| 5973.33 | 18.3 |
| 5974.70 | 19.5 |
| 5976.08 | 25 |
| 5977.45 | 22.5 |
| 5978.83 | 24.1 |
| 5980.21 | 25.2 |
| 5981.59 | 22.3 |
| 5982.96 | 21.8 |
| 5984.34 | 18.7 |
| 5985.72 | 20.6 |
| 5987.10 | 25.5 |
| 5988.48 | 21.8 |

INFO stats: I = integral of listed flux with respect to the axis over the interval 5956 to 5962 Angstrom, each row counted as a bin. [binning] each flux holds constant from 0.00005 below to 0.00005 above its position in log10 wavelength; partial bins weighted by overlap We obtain 126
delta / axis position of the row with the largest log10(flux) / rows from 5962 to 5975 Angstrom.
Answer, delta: 5967.83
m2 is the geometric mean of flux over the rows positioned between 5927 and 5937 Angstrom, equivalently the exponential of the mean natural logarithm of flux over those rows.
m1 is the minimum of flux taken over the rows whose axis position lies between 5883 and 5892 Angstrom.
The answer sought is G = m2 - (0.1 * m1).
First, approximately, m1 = 13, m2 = 20.6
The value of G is 19.3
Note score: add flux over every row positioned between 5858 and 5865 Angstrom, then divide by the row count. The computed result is 21.4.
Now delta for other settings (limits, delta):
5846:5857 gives 5850.81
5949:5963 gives 5962.33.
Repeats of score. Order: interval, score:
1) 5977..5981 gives 23.9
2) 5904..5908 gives 20.6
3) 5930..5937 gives 20.6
